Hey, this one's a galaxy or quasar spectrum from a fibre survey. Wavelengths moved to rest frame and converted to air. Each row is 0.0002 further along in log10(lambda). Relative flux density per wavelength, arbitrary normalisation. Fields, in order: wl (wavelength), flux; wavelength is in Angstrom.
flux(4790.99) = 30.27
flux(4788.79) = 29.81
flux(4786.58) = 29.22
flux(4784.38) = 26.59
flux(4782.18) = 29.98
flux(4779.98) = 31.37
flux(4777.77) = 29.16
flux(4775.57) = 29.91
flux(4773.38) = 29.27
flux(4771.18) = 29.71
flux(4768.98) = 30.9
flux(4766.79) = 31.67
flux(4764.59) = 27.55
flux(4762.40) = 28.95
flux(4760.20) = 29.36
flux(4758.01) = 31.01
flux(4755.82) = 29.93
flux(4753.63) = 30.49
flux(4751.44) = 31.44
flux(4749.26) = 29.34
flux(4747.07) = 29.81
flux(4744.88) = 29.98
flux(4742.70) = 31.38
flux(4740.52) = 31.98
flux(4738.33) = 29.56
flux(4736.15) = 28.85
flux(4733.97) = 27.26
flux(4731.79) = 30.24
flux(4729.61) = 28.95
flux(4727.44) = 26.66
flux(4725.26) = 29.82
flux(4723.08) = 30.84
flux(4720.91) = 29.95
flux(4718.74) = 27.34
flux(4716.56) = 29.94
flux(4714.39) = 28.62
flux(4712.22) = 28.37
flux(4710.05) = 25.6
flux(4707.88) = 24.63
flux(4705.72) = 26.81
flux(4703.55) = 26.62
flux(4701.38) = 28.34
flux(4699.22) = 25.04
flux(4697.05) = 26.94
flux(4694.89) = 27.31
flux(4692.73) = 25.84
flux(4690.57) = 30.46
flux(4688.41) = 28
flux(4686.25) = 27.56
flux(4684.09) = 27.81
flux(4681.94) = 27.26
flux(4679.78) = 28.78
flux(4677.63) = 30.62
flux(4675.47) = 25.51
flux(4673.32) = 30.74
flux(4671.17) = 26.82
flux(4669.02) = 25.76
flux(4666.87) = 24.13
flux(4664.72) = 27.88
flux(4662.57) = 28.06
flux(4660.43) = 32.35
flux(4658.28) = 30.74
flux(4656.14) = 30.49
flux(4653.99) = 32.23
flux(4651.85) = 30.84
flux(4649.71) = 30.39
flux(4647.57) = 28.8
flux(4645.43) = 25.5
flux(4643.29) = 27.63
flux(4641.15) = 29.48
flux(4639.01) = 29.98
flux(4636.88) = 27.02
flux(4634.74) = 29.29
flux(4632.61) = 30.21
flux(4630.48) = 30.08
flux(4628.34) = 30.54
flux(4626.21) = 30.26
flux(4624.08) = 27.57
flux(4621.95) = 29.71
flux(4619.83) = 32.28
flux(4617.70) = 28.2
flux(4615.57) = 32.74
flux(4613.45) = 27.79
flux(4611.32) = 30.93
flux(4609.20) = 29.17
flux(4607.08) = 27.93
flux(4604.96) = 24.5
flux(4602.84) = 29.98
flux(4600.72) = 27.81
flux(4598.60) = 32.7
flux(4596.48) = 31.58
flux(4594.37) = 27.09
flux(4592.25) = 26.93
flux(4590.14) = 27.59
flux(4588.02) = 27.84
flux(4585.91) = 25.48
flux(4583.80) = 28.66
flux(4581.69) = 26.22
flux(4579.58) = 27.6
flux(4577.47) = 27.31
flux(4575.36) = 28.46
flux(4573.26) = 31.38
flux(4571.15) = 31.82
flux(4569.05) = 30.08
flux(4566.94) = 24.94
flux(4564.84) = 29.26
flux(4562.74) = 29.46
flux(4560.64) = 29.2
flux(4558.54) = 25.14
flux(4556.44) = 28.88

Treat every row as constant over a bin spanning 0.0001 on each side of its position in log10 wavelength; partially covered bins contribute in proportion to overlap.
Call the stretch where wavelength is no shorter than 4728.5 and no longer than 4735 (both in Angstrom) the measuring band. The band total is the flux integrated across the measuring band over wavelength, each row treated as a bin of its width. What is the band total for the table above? 188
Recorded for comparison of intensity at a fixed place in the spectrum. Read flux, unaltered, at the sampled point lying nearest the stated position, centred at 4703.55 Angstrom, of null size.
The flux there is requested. 26.62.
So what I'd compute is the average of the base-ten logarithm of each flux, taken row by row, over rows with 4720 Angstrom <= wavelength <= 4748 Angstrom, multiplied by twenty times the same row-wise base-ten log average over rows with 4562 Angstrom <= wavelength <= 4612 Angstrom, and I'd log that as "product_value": 42.8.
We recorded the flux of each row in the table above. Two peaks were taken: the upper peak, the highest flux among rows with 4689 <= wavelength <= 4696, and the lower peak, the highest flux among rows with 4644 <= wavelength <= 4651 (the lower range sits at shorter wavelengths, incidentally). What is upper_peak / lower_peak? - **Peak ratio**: 1.00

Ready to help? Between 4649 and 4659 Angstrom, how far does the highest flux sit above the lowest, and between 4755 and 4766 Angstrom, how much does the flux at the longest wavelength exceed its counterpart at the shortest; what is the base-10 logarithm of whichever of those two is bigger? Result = 0.26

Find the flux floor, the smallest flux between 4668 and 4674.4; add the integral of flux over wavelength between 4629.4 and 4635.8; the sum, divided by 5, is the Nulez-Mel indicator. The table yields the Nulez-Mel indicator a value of 43.4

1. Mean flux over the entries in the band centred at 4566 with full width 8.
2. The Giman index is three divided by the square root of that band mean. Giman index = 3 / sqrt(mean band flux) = 0.563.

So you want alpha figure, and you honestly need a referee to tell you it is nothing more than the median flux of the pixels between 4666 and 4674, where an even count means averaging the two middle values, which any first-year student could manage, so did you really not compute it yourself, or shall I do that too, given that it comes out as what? 26.3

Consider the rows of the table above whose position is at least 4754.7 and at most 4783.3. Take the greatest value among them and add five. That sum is 36.7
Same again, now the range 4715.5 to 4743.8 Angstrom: 37.0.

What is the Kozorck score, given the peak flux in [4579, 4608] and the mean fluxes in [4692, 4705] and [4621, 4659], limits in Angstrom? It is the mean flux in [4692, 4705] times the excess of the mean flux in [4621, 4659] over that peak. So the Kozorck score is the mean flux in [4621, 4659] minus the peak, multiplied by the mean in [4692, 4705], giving -86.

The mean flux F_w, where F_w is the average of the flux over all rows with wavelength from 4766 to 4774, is 30.4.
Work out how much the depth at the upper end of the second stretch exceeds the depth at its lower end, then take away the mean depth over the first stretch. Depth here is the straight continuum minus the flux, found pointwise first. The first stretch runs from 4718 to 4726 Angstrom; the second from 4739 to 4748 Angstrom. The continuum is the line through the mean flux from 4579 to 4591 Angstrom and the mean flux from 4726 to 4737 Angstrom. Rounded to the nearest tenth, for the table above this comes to 3.4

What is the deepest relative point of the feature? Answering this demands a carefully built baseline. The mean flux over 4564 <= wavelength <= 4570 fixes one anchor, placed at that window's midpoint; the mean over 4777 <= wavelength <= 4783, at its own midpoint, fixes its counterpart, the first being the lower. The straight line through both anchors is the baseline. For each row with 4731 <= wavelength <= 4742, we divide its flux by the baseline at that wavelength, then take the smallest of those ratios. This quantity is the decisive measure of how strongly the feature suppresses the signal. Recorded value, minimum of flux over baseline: 0.917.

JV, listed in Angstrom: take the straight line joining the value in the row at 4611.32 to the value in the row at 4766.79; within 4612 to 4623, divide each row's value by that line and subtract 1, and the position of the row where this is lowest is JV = 4613.45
